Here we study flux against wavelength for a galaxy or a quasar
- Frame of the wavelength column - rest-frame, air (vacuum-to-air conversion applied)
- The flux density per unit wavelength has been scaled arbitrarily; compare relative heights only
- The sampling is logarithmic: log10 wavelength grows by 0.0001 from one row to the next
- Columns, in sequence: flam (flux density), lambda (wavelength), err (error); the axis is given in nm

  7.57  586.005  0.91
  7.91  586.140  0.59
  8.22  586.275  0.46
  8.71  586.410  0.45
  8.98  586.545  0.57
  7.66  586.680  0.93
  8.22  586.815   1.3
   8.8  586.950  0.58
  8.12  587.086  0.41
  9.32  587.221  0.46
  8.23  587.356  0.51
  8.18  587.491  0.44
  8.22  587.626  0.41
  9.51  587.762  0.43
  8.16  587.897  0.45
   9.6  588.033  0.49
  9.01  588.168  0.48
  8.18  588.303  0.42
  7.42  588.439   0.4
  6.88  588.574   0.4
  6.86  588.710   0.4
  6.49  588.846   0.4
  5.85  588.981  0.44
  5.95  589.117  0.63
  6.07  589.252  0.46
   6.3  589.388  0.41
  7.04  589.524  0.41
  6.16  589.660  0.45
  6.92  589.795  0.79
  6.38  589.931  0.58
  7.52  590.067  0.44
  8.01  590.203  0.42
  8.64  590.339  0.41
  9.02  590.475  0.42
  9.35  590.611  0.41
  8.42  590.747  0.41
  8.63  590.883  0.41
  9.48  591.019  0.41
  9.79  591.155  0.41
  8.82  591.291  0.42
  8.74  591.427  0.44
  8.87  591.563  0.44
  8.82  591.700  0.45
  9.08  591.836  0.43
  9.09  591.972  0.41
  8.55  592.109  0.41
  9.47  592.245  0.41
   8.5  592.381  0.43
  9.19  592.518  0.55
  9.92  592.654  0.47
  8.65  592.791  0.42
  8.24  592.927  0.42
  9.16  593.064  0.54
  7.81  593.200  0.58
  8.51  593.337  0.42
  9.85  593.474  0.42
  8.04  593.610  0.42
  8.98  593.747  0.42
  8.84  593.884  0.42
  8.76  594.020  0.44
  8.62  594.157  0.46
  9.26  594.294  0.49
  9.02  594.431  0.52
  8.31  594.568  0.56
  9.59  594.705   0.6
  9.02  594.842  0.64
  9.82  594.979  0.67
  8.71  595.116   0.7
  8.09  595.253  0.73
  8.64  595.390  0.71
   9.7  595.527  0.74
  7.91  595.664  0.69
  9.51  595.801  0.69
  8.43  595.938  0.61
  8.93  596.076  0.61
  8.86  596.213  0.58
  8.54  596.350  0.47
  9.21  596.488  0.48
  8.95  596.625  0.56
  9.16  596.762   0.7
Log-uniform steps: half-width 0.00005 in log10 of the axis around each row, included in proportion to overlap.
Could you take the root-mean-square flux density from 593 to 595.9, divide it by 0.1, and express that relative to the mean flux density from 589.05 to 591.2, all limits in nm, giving 11.5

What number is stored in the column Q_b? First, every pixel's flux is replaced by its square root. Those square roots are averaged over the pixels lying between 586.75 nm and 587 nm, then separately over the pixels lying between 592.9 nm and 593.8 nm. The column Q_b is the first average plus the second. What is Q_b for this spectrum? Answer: 5.86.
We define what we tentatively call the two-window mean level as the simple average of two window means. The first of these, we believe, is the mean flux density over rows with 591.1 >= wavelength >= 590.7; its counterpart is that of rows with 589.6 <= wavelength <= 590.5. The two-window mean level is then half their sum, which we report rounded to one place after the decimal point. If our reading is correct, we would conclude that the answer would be 8.2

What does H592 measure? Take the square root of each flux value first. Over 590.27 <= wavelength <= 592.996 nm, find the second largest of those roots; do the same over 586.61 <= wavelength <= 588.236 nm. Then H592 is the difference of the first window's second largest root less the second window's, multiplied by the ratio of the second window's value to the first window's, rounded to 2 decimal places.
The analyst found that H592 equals 0.04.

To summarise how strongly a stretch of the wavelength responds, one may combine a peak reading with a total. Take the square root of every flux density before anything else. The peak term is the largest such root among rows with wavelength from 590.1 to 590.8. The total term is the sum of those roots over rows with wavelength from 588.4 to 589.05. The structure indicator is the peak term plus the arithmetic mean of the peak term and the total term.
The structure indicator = 11.05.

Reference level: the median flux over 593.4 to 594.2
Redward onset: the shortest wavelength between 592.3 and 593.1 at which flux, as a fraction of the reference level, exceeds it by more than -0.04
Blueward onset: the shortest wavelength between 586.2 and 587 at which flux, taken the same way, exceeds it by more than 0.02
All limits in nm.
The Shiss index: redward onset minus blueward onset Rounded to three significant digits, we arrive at 5.84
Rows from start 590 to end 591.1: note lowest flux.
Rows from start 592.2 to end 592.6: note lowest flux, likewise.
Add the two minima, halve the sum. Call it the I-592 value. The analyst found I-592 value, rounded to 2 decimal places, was 8.01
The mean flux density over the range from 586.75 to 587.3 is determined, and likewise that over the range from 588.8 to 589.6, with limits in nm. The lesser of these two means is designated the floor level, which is 6.28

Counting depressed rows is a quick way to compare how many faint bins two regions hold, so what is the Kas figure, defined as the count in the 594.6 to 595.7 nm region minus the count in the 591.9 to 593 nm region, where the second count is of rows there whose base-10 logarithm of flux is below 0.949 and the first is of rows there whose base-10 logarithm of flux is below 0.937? -1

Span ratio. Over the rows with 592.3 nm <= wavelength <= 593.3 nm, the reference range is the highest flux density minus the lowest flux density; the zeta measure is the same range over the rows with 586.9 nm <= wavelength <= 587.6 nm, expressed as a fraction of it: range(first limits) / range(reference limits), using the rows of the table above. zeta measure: 0.57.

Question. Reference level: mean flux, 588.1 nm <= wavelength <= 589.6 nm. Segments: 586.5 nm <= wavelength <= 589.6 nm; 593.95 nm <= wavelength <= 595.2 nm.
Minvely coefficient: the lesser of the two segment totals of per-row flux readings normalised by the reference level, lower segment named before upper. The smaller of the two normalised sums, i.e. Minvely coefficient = 12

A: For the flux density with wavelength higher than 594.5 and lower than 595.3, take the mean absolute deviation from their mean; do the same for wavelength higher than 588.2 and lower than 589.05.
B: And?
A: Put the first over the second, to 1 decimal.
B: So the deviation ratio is 1.0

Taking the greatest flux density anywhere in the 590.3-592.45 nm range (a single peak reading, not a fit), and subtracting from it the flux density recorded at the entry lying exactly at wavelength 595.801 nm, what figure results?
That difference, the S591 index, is 0.28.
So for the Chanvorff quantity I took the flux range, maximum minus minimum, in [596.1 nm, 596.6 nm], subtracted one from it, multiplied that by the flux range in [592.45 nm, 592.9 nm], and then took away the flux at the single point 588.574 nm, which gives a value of -7.3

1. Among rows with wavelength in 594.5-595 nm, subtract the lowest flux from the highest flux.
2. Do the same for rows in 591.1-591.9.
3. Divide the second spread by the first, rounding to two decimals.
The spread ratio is 0.70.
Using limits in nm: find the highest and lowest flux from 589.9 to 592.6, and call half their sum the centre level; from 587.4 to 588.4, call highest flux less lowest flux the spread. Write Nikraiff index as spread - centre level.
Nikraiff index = -6.6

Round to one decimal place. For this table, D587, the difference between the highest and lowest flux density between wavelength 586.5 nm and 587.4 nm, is 1.7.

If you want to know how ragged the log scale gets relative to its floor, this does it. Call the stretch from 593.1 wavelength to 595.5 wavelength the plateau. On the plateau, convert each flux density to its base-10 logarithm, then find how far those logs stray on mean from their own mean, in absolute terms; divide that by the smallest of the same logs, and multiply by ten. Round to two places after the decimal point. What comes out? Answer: 0.25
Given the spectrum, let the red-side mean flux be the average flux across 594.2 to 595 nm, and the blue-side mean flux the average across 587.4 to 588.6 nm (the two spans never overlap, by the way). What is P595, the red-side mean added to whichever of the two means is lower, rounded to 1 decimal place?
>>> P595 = 17.5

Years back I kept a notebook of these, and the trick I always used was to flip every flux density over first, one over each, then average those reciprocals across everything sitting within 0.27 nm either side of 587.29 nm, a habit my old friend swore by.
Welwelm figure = 0.119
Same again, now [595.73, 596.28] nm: 0.112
